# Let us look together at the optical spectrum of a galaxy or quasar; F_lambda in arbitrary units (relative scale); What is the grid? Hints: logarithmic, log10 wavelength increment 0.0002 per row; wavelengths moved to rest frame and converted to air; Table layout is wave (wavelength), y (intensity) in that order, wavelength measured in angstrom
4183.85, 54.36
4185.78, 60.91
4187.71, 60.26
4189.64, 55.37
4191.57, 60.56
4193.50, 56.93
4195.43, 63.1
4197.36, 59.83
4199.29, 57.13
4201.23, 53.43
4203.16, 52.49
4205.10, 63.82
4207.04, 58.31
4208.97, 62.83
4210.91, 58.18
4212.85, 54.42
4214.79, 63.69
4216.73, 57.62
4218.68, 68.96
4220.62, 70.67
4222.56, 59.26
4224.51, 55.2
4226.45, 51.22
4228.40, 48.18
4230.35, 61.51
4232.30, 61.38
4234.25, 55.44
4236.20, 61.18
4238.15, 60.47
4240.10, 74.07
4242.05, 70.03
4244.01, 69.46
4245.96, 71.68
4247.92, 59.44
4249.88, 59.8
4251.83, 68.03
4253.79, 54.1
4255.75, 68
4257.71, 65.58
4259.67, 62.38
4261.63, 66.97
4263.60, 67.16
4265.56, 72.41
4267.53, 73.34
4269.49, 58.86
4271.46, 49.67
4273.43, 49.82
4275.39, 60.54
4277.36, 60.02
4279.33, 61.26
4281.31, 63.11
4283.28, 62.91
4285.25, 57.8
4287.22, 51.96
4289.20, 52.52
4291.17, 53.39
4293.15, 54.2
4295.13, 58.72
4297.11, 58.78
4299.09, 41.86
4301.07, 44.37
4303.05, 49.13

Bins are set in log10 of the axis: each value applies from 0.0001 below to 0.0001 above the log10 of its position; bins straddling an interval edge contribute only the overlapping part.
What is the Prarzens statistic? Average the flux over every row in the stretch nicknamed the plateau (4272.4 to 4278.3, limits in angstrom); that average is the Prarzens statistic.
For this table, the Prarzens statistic 56.8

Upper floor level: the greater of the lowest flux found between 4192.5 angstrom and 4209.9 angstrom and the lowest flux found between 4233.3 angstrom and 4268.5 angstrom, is 54.1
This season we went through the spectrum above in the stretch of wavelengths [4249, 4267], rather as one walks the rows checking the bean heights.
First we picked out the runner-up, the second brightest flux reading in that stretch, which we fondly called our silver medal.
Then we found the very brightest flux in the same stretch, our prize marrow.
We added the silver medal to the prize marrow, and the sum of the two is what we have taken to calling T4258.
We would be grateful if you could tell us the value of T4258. 140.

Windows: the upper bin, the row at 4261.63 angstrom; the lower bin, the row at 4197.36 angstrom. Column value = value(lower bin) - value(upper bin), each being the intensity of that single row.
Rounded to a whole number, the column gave -7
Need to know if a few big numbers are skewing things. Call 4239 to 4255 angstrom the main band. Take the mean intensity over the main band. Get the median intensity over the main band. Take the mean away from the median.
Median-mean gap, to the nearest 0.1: 2.9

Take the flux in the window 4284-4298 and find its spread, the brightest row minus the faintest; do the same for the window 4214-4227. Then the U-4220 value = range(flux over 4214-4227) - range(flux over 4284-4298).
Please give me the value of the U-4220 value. 13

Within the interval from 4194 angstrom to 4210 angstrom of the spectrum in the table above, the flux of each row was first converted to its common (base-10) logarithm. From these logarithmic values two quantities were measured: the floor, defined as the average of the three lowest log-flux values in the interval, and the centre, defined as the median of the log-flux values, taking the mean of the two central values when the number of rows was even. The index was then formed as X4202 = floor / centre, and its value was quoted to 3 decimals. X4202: 0.979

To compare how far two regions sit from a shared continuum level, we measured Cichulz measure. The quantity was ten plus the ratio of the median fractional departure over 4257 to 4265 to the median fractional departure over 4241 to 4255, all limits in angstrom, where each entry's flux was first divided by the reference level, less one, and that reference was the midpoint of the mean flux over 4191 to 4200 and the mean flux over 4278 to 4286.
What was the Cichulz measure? 10.8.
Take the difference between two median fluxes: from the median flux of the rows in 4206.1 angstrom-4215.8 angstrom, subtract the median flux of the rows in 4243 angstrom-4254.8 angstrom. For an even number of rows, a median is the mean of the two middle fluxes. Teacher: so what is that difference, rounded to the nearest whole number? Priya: -6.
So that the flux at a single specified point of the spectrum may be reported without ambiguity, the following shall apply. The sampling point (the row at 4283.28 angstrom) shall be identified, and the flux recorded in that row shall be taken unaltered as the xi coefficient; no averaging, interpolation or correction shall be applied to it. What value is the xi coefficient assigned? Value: 62.91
